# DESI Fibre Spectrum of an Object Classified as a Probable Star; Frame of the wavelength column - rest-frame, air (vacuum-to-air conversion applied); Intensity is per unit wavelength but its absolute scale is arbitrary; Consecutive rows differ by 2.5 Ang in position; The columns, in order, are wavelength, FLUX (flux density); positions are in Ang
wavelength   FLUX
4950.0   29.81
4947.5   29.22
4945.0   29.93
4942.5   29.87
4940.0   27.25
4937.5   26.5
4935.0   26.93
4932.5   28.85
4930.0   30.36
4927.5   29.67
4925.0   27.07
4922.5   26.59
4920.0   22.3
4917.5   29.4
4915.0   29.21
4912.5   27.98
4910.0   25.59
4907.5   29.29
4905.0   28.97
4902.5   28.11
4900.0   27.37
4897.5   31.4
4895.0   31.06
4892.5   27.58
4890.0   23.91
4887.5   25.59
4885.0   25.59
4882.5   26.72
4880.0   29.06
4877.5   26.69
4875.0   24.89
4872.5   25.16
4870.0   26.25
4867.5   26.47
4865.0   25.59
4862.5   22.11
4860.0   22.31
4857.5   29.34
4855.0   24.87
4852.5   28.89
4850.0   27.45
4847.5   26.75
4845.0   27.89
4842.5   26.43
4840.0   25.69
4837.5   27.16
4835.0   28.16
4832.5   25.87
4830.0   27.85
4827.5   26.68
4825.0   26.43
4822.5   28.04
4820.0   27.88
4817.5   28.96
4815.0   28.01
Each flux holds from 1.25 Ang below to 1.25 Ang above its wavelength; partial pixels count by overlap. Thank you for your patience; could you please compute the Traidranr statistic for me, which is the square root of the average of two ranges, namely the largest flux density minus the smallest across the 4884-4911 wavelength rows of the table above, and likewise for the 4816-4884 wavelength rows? 2.71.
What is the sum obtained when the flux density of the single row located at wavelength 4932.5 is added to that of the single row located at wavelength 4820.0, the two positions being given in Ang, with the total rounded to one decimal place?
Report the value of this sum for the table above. 56.7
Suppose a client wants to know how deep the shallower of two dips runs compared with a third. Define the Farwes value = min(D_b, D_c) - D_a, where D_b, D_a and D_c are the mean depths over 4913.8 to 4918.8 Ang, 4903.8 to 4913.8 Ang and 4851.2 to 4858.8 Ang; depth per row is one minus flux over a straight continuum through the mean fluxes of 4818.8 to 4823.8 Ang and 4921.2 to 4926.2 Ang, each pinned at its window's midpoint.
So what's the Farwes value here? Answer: -0.05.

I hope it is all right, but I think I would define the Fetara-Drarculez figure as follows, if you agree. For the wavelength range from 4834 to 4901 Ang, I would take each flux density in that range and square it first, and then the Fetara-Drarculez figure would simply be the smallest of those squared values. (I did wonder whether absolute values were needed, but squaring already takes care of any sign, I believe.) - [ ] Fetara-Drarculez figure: 489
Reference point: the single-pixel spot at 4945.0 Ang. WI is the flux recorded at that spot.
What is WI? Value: 29.93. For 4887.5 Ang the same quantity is 25.59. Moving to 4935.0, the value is 26.93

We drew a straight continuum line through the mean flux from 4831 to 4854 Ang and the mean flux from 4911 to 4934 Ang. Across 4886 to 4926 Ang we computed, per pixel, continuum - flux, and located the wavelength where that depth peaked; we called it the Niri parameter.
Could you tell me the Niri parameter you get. 4920.0 Ang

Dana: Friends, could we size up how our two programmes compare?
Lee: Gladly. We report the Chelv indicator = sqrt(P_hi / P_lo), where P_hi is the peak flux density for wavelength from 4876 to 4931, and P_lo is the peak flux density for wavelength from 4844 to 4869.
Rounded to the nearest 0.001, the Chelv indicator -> 1.035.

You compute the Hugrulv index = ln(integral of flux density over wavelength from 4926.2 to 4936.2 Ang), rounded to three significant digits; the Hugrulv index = 5.67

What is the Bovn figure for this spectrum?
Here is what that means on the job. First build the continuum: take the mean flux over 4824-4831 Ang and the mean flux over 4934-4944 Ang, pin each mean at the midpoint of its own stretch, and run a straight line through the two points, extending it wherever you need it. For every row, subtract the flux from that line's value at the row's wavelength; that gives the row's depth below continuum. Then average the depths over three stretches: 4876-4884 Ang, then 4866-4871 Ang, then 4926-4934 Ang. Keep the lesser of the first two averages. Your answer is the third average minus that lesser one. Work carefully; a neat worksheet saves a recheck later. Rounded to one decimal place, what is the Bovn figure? -1.8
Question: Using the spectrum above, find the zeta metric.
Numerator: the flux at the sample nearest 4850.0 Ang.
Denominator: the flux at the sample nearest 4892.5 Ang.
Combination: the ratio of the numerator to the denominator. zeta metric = 1.00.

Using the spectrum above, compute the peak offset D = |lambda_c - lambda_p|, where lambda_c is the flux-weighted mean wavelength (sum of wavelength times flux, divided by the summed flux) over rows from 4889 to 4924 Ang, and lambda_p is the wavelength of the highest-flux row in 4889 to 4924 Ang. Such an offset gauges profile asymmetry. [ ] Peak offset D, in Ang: 8.6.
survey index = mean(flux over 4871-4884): 26.5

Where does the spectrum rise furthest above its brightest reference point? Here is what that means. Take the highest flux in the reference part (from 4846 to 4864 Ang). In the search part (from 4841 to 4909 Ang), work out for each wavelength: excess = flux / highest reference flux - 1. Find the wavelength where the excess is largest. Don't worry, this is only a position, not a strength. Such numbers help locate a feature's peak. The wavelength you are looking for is 4897.5 Ang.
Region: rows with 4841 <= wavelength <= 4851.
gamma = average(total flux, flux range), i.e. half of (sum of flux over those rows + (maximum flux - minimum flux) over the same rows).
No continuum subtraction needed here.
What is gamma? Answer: 55.0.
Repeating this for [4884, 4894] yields 53.2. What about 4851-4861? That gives 56.2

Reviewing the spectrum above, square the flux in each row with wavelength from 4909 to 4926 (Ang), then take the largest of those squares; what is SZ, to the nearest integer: 864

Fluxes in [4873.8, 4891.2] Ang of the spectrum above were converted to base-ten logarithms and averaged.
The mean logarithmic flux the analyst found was 1.415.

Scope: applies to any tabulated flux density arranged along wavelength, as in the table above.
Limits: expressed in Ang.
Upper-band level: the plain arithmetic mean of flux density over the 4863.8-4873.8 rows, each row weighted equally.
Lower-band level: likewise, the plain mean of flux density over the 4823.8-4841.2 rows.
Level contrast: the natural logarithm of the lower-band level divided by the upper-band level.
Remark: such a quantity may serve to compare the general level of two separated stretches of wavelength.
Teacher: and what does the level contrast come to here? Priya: 0.037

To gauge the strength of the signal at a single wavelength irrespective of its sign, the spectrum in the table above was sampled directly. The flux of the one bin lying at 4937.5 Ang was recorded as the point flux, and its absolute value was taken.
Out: 26.5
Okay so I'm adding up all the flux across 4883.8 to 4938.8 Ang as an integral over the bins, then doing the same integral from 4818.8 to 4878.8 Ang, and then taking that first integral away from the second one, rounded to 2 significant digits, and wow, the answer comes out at 64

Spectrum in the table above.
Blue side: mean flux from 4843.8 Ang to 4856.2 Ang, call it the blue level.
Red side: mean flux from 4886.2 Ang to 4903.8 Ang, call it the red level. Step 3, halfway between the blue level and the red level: 27.5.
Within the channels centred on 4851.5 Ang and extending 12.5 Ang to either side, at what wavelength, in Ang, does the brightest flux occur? 4857.5 Ang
